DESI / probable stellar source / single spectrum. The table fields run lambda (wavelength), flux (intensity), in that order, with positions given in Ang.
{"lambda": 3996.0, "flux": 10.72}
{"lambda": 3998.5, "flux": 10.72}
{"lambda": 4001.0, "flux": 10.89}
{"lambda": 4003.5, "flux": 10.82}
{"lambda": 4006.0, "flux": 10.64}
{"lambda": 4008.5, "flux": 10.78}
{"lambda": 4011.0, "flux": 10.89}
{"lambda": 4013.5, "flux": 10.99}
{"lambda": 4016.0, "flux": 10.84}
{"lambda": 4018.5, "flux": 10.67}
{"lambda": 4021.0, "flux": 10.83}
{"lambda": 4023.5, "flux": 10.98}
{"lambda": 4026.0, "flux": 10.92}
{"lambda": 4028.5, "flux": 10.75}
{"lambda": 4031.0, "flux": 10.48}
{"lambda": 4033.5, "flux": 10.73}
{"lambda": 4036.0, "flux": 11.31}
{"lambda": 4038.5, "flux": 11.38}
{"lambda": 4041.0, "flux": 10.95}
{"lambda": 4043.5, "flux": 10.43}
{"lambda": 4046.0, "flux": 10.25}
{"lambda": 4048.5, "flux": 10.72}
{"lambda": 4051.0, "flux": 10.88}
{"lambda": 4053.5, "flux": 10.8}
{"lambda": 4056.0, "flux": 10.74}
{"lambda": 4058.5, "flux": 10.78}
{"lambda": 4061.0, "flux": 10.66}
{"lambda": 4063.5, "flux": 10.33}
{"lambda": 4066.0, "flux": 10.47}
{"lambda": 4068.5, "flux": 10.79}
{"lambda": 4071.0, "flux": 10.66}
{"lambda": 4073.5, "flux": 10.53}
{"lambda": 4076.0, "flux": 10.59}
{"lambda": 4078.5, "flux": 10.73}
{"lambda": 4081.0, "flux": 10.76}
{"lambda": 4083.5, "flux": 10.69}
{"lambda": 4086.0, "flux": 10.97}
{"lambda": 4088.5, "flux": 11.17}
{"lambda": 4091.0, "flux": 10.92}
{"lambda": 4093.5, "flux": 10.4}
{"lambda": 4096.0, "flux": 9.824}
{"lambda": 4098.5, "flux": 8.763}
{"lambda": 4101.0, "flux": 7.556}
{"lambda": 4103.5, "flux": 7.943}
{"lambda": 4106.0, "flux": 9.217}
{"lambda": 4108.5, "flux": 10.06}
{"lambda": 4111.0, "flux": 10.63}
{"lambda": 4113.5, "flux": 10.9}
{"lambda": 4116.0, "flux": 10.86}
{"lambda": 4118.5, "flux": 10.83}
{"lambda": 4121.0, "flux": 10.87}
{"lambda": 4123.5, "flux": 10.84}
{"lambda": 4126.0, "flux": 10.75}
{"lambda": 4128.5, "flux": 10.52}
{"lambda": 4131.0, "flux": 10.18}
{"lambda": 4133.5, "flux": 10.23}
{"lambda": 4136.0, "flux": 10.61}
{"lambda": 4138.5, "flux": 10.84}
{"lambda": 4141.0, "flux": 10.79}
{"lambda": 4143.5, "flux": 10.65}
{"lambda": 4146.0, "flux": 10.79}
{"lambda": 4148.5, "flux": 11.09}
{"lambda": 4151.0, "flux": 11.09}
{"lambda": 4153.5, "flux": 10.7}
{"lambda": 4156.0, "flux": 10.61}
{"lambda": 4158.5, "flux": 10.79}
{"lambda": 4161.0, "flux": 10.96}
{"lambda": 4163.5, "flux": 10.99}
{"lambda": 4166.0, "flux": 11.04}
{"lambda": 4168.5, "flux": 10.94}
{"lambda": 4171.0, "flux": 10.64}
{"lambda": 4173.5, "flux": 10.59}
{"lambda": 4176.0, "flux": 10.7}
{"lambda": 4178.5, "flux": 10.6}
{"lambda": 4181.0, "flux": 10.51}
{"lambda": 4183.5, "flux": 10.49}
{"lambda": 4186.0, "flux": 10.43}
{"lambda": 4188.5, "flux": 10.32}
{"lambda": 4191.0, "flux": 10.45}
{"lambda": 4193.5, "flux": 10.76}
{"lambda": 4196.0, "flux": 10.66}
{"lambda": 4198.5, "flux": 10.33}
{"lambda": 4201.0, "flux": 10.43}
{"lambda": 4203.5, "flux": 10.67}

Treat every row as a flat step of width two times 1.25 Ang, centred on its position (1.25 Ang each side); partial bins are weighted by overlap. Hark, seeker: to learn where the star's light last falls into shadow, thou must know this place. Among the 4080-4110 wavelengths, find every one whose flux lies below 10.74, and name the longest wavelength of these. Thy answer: 4108.5 Ang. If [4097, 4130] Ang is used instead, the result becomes 4128.5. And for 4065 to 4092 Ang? 4083.5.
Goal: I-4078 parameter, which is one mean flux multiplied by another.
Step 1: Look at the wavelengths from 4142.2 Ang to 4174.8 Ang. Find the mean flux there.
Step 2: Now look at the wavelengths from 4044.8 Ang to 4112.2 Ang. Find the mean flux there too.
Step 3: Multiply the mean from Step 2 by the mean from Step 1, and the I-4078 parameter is 112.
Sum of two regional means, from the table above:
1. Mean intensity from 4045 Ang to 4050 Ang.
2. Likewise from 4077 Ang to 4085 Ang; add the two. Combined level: 21.2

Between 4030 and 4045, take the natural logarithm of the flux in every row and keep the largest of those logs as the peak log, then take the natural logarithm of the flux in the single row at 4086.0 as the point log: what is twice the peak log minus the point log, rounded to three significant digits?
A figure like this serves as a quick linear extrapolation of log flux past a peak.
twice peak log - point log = 2.47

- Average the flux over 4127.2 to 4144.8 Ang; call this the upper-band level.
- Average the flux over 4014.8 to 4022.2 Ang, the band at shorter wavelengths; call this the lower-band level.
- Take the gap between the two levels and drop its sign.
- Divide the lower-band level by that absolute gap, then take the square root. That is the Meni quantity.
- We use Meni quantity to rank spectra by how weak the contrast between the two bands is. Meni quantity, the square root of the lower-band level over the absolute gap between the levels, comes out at 7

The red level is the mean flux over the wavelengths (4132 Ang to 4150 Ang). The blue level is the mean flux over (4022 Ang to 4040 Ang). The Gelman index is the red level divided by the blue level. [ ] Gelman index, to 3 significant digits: 0.980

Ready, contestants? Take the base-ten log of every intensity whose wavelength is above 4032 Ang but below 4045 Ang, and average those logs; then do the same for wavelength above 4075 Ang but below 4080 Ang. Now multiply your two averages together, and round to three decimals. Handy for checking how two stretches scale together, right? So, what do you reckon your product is 1.068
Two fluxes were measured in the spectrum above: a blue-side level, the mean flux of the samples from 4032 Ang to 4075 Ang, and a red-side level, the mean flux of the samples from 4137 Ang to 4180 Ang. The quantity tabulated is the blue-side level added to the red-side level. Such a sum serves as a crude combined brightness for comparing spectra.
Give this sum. 21.5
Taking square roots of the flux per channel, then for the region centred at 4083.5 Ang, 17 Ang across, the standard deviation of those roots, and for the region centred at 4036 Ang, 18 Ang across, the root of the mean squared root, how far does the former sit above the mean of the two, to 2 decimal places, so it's -1.63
